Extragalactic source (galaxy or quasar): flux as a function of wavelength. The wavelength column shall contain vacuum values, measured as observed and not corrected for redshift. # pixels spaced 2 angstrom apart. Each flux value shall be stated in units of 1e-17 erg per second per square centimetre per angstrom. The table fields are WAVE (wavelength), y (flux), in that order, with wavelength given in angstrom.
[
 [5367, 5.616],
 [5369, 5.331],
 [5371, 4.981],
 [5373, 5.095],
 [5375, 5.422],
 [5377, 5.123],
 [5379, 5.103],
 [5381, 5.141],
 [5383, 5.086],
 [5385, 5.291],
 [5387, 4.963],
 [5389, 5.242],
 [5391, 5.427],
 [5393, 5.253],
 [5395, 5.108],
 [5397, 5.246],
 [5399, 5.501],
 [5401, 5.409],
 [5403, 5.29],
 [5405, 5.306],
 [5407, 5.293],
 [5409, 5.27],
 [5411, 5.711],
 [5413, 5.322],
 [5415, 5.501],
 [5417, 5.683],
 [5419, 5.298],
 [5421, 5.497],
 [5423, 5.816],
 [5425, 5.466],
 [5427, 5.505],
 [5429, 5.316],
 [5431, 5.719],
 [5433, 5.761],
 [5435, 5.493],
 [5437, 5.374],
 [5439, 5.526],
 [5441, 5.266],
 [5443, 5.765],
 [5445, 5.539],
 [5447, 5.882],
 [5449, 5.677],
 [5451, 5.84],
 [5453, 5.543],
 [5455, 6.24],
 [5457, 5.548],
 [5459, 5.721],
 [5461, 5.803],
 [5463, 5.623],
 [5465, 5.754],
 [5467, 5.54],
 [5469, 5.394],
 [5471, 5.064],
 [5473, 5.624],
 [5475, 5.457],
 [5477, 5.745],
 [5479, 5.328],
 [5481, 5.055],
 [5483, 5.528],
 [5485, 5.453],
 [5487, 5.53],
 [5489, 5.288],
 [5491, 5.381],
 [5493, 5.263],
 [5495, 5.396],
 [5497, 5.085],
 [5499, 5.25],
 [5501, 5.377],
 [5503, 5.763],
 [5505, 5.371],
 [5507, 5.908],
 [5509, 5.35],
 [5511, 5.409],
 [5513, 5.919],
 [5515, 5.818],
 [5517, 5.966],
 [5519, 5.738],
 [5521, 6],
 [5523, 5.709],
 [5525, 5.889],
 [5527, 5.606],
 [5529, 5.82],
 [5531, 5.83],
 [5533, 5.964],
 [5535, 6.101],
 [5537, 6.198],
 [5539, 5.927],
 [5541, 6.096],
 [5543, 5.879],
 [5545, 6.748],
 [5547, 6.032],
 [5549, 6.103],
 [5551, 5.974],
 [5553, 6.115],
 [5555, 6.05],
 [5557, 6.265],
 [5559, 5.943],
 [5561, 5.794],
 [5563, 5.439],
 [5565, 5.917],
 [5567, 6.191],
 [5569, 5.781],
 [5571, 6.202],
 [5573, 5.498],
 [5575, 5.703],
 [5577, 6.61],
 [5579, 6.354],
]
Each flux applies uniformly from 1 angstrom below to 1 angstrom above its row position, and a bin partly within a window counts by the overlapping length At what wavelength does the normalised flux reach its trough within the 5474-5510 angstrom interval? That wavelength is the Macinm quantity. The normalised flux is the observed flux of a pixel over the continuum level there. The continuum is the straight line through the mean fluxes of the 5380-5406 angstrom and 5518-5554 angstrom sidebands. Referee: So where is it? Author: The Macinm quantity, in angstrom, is 5497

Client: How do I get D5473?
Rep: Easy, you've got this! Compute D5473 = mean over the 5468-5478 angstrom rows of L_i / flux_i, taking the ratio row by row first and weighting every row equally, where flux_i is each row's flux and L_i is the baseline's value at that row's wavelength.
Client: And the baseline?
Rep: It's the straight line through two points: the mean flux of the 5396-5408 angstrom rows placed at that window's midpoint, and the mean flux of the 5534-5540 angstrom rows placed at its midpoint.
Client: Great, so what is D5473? 1.05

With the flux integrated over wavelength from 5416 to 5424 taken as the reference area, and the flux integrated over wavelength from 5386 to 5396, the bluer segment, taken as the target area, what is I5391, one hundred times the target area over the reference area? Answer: 117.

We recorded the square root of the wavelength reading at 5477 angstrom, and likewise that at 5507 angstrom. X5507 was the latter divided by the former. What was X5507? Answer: 1.01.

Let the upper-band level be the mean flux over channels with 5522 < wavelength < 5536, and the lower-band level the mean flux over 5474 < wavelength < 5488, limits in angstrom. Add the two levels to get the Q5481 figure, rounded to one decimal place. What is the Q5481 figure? 11.3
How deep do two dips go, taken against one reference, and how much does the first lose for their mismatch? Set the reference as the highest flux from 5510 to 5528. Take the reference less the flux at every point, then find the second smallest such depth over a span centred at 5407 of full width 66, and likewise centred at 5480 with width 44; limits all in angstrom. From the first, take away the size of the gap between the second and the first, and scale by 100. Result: 23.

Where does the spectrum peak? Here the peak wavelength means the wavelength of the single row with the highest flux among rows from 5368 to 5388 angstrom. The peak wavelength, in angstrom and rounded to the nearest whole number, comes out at 5375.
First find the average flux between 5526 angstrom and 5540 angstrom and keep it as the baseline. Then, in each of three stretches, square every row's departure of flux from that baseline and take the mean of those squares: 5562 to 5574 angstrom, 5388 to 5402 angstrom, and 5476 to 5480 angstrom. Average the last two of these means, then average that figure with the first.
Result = 0.19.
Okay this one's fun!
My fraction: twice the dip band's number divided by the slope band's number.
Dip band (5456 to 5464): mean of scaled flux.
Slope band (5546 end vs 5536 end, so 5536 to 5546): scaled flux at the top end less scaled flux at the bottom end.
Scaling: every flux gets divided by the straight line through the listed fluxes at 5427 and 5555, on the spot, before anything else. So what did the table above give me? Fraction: 23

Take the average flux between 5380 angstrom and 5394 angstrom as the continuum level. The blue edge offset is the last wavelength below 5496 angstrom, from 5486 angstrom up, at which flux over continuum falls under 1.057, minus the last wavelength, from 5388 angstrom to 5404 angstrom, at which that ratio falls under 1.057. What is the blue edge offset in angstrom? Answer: 92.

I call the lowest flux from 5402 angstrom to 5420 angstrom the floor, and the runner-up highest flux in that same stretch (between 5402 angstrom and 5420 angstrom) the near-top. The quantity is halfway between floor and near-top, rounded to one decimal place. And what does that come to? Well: 5.5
